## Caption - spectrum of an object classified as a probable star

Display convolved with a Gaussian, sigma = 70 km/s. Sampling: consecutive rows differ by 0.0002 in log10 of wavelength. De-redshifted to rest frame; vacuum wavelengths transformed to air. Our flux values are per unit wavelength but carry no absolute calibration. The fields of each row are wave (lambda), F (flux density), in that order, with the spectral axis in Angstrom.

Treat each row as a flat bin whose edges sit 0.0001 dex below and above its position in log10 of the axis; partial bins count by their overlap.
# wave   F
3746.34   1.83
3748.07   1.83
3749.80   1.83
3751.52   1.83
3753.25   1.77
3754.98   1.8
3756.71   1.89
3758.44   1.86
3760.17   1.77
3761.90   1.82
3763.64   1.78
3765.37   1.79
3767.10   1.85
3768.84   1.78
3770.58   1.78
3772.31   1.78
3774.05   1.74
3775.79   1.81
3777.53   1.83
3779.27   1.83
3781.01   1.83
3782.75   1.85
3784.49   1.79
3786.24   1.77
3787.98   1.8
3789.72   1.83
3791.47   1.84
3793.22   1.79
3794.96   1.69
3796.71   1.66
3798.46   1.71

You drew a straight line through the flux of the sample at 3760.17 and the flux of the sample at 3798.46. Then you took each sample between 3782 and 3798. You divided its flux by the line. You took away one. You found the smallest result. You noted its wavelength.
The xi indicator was 3796.71 Angstrom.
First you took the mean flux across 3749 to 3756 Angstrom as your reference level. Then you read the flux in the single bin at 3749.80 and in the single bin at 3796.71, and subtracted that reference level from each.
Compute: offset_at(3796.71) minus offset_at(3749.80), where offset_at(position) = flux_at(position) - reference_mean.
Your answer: -0.17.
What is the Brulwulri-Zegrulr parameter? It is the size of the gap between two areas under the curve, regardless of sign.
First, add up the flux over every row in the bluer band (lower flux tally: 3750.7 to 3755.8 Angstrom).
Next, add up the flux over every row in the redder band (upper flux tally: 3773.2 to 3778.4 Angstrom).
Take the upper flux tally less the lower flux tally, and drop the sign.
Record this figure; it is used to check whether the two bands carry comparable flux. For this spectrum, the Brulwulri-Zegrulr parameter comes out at 0.02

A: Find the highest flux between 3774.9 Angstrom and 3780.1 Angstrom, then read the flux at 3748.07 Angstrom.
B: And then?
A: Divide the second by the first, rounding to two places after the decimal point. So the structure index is 1.00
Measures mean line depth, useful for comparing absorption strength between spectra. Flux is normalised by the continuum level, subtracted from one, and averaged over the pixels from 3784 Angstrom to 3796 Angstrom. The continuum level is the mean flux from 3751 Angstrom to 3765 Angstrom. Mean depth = 0.015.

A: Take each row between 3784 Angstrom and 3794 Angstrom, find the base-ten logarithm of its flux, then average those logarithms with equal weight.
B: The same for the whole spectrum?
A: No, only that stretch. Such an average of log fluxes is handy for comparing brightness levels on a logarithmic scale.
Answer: 0.256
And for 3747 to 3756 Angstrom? 0.258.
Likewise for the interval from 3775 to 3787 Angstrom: 0.259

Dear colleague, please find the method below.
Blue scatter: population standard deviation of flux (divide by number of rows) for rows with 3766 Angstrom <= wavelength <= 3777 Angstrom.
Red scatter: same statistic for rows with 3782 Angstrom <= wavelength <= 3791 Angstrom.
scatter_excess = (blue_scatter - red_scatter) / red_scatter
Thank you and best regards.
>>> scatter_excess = 0.18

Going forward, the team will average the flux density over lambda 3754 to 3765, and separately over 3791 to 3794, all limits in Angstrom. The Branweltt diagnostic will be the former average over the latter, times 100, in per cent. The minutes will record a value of 100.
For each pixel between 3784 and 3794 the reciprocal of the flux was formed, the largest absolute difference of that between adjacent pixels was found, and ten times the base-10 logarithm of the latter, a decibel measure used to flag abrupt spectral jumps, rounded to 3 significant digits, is -18.2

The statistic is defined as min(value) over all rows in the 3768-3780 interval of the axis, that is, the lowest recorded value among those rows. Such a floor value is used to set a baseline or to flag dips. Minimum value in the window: 1.74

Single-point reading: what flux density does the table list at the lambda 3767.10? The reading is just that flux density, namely 1.85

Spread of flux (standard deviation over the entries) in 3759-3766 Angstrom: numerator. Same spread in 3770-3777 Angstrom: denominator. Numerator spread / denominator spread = 0.75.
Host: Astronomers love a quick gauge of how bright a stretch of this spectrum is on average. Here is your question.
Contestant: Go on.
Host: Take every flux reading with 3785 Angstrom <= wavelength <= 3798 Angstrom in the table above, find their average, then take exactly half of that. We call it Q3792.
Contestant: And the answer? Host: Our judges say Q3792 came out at 0.884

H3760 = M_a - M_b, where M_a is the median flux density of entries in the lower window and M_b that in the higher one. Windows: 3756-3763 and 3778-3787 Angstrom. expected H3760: 0.01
